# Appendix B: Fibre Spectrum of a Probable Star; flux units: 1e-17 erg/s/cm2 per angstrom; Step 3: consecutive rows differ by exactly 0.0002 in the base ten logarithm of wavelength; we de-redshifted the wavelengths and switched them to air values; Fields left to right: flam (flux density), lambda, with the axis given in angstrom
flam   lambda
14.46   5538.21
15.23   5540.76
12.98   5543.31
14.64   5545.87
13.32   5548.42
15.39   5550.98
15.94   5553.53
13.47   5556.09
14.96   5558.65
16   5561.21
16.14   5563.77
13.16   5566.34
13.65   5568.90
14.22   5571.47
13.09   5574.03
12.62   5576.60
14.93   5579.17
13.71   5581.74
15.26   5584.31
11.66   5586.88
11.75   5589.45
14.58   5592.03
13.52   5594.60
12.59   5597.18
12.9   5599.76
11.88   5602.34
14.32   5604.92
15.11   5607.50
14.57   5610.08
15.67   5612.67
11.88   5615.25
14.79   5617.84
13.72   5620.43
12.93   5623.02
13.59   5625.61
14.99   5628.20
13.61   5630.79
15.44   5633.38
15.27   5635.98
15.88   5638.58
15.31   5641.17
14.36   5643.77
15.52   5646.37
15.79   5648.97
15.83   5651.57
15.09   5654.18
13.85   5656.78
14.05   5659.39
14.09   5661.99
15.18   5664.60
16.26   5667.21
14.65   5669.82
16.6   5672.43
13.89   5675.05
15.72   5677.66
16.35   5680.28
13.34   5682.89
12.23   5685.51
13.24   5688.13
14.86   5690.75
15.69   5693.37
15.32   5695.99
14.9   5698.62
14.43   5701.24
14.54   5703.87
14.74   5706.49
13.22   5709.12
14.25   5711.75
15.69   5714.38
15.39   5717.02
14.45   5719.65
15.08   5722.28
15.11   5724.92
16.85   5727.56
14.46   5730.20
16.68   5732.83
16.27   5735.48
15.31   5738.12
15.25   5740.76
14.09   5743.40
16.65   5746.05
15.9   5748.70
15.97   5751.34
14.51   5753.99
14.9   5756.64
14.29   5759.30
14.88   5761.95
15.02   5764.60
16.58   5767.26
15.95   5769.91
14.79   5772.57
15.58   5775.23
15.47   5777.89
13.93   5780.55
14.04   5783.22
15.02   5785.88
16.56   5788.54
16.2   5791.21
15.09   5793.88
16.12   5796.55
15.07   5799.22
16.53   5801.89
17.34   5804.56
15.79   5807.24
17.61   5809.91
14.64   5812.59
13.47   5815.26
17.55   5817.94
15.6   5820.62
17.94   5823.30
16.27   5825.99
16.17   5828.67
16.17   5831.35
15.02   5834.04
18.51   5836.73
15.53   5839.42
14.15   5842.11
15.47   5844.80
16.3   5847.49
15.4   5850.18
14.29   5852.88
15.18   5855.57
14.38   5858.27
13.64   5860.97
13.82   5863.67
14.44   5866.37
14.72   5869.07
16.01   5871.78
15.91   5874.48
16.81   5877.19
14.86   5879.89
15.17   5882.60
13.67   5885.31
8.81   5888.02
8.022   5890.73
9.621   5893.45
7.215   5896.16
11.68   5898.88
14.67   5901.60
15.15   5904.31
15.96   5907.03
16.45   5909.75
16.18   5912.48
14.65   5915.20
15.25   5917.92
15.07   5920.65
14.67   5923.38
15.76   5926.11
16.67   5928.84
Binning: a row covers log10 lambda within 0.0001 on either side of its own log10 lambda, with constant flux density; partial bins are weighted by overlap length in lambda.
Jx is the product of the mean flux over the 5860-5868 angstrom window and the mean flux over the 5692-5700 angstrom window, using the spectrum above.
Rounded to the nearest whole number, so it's 214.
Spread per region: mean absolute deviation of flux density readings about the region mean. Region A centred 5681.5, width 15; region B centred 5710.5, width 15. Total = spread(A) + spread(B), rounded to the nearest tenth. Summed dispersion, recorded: 1.9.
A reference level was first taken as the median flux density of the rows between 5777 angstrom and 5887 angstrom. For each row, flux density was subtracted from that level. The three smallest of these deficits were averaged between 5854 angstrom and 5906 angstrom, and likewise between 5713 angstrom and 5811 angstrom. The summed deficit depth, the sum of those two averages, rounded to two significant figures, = -2.6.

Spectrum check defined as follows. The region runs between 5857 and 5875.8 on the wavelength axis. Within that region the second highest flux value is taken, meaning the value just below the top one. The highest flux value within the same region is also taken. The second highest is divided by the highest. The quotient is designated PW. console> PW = 0.99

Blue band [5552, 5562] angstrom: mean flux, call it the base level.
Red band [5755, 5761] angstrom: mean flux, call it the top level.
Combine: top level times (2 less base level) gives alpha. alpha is -191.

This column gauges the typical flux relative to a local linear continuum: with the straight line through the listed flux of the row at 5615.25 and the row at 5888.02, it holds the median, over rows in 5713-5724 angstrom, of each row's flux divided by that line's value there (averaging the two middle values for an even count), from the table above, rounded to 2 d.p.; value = 1.42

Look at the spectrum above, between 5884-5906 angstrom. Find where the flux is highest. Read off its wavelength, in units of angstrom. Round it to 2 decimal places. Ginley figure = 5904.31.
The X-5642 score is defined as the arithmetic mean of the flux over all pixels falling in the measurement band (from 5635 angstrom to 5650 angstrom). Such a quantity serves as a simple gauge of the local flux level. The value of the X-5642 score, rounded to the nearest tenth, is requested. 15.4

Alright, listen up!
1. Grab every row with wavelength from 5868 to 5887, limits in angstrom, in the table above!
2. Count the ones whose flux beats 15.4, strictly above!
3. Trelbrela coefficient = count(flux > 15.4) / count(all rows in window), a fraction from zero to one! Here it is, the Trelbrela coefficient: 0.4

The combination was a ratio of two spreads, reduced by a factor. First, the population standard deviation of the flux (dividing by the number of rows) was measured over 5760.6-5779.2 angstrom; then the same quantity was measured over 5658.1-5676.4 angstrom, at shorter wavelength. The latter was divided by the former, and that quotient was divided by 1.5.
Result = 1.1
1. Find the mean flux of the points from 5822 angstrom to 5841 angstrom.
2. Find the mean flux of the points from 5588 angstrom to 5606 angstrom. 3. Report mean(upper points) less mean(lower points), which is 3.4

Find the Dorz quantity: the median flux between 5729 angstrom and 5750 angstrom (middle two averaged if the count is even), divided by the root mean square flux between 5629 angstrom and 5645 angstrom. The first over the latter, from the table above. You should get 1.04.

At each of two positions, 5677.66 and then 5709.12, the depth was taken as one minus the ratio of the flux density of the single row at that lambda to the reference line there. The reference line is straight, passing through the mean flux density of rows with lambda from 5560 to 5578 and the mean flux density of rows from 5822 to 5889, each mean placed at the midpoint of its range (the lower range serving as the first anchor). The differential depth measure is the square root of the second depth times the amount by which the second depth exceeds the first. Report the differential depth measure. 0.13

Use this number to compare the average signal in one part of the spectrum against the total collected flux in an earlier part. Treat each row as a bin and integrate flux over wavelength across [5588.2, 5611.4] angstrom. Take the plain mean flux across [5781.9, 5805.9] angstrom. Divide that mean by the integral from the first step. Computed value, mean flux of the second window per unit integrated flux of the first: 0.050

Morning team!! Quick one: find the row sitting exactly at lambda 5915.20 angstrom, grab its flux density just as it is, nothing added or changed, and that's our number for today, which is 14.65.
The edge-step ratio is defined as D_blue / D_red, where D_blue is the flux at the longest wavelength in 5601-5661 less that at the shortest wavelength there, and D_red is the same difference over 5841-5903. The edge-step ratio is 4.2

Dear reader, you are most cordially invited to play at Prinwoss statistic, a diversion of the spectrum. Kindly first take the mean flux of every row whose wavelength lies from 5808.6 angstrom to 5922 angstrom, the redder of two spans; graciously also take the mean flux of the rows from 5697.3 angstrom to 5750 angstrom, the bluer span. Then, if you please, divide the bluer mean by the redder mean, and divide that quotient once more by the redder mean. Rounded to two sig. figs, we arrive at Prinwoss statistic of 0.070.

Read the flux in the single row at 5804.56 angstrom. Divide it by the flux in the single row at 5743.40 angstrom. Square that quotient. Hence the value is 1.5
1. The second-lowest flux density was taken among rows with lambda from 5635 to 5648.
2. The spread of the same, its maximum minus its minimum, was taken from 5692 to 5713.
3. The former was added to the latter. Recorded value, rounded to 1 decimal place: 17.7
